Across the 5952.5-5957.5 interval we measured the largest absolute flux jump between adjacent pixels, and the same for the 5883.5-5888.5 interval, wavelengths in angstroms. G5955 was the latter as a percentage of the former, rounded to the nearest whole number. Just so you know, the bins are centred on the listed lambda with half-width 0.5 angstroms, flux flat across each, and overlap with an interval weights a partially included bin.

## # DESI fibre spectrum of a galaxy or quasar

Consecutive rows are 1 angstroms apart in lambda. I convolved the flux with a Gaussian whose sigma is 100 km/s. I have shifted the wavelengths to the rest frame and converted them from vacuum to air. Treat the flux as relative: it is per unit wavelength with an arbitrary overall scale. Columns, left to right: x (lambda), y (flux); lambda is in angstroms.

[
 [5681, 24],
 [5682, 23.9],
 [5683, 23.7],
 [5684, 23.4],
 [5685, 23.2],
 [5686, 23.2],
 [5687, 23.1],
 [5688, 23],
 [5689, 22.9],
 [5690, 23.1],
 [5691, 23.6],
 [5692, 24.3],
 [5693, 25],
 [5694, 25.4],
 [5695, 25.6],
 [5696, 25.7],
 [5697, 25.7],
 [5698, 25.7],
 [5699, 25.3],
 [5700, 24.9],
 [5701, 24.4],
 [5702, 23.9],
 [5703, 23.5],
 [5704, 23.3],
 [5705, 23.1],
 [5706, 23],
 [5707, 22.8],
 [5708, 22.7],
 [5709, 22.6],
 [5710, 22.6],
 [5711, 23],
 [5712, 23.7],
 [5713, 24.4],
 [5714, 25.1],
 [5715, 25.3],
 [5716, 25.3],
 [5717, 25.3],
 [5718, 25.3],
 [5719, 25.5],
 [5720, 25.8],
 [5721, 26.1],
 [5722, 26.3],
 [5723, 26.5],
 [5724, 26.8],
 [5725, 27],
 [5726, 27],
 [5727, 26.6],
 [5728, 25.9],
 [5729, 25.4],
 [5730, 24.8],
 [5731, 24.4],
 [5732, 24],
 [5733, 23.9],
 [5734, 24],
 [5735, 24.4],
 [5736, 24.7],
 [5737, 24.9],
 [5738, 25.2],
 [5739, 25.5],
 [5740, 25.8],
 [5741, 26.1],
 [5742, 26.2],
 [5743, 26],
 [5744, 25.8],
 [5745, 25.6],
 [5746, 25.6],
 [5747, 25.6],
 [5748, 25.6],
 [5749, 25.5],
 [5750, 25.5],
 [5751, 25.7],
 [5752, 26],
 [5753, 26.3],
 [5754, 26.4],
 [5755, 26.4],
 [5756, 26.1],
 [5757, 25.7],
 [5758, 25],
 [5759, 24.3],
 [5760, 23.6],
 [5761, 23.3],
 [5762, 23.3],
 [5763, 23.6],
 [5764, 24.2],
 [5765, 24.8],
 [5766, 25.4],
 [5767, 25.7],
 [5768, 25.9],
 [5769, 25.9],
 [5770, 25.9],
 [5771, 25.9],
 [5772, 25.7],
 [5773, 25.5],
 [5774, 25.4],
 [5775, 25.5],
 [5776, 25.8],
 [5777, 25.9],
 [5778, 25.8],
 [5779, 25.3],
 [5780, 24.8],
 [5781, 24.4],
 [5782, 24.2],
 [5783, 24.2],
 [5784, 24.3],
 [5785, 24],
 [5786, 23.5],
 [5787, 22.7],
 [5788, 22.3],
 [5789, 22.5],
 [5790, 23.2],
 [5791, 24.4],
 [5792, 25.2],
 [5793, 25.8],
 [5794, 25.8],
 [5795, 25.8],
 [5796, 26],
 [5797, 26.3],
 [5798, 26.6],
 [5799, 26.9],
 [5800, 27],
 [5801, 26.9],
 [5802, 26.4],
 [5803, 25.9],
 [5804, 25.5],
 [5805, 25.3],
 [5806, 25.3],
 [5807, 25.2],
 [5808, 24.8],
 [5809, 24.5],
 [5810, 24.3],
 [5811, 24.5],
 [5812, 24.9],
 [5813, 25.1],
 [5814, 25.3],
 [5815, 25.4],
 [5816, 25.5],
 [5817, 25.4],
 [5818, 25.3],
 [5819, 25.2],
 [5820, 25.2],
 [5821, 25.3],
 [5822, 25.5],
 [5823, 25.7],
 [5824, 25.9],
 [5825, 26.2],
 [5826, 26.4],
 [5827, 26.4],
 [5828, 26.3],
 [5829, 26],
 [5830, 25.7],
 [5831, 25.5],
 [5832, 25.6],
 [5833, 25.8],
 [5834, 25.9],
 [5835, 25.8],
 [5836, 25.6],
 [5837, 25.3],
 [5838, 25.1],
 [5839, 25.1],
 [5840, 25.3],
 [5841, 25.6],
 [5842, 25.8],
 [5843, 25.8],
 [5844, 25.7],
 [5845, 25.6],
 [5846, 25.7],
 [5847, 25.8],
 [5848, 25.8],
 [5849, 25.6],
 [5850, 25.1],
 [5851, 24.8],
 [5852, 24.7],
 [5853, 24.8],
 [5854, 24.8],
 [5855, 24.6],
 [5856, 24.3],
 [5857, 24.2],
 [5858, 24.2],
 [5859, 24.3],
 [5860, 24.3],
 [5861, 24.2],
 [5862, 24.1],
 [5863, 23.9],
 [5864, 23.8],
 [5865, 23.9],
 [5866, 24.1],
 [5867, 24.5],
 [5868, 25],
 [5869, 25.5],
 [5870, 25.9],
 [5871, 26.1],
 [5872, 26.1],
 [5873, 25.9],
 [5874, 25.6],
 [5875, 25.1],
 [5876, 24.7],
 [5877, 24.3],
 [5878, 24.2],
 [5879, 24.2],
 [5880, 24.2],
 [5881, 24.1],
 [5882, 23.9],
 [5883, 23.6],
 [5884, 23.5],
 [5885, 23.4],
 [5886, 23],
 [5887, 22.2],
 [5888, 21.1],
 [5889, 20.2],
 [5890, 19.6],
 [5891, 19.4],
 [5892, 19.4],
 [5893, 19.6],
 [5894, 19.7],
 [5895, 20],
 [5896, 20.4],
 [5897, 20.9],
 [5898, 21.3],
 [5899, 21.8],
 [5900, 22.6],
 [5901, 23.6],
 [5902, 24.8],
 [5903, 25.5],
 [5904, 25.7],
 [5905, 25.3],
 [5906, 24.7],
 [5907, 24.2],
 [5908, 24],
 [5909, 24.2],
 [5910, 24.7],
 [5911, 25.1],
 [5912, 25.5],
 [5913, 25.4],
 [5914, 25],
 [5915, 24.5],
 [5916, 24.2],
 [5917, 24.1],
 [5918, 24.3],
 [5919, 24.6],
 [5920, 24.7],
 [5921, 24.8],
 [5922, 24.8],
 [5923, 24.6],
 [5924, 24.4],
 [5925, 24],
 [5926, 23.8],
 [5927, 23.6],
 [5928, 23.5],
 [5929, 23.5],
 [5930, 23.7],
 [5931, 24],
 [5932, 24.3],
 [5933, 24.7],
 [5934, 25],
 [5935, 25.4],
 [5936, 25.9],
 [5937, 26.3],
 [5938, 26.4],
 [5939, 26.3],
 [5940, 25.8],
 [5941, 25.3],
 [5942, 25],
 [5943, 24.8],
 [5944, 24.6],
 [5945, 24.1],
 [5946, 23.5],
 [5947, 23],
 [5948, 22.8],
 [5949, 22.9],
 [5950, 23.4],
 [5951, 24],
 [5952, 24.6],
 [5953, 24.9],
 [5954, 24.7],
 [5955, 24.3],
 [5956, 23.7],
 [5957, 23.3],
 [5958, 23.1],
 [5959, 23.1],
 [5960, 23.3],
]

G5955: 183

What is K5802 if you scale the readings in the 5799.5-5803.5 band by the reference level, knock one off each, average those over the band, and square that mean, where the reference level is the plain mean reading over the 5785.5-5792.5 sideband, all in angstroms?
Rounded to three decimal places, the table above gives 0.018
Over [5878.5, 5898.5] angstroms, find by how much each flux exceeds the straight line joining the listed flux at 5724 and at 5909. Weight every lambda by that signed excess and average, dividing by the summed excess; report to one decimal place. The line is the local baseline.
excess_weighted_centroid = 5891.5 angstroms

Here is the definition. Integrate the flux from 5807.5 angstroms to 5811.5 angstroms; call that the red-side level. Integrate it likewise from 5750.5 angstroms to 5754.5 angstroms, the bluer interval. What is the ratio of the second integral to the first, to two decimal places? 1.06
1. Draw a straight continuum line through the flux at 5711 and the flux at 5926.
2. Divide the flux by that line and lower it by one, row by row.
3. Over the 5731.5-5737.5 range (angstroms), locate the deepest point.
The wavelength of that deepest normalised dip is 5733 angstroms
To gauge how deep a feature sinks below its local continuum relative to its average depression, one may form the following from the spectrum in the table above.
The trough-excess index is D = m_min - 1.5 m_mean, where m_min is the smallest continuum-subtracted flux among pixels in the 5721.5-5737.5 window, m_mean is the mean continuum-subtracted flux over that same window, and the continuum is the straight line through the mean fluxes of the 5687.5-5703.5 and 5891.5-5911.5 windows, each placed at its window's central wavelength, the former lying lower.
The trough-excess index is -2.08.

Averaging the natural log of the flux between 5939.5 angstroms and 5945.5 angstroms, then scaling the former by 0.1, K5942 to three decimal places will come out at 0.322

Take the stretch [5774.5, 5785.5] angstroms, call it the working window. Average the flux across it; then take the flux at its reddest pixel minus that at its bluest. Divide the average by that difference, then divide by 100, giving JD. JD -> -0.166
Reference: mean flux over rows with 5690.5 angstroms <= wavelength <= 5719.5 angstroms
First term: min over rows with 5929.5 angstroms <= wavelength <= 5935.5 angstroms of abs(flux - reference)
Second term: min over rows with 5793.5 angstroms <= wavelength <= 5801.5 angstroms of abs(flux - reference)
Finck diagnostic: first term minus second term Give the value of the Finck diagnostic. -1.4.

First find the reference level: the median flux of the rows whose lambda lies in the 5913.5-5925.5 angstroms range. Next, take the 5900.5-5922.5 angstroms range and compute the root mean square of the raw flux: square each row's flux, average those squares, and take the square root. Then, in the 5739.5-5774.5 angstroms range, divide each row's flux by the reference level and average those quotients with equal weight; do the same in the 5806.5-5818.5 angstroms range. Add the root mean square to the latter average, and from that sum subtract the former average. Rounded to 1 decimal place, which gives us 24.7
